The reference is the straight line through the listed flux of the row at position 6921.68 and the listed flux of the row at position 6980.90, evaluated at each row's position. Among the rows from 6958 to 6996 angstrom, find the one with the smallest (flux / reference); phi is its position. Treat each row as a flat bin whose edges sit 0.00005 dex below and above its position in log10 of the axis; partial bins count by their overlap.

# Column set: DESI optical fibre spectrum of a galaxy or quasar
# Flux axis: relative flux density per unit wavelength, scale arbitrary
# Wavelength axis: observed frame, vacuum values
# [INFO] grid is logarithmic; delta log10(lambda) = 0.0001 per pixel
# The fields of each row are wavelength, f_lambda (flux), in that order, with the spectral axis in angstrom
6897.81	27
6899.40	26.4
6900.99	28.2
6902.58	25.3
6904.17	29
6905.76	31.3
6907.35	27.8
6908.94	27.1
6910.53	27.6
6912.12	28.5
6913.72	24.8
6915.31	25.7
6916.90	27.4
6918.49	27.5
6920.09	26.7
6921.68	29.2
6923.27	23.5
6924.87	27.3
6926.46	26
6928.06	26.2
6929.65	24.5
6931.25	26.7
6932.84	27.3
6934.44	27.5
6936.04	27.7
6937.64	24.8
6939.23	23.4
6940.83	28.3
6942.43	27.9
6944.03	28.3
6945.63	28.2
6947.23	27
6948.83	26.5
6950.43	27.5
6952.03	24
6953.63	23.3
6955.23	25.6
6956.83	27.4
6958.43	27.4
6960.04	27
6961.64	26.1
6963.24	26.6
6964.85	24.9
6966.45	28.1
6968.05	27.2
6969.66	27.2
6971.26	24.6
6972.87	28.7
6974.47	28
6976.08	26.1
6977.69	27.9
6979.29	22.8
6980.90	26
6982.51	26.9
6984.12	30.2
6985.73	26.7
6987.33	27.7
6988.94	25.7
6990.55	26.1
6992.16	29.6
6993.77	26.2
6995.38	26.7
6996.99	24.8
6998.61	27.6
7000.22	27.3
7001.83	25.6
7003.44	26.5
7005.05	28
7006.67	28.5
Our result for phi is 6979.29 angstrom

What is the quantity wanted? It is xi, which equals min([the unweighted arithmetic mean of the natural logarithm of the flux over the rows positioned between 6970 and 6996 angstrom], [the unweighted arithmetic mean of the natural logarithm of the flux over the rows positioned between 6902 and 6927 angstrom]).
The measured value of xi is 3.29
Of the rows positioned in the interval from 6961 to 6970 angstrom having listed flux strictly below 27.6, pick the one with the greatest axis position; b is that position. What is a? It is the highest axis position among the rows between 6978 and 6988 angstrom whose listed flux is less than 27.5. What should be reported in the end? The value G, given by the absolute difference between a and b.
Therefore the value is 16.1 angstrom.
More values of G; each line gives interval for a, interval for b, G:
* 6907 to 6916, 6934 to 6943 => 23.9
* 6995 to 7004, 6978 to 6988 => 17.7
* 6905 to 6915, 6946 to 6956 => 41.5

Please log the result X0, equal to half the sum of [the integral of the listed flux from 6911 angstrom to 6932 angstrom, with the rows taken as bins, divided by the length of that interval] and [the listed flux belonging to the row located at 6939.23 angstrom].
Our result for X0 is 24.9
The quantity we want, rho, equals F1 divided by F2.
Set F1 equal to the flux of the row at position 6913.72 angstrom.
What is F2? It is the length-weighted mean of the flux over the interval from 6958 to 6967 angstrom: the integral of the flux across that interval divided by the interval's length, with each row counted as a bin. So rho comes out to 0.93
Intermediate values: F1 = 24.8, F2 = 26.6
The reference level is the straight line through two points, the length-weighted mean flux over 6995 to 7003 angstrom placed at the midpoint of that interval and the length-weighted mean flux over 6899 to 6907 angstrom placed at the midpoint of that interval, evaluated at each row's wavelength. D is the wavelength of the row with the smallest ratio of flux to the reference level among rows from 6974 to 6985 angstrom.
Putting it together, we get 6979.29 angstrom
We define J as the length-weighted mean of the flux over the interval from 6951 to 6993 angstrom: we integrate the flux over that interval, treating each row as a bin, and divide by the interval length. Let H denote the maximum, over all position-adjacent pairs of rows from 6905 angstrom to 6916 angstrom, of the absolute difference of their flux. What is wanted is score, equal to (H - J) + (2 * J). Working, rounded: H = 3.7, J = 26.6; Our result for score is 30.3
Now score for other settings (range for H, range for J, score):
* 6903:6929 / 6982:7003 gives 32.7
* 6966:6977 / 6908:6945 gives 30.8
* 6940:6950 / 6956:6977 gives 28.1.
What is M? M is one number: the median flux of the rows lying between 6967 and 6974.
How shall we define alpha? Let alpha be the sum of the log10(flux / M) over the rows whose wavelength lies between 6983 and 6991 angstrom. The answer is 0.003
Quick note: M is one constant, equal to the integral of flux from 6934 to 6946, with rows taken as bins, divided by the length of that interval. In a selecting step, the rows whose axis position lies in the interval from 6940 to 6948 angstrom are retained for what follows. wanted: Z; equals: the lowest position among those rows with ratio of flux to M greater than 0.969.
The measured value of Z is 6940.83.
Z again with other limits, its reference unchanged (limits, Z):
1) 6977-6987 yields 6977.69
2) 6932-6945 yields 6932.84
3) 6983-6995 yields 6984.12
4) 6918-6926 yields 6918.49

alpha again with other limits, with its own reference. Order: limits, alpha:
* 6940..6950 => 0.047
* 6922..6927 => -0.082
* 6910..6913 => 0.027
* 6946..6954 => -0.131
